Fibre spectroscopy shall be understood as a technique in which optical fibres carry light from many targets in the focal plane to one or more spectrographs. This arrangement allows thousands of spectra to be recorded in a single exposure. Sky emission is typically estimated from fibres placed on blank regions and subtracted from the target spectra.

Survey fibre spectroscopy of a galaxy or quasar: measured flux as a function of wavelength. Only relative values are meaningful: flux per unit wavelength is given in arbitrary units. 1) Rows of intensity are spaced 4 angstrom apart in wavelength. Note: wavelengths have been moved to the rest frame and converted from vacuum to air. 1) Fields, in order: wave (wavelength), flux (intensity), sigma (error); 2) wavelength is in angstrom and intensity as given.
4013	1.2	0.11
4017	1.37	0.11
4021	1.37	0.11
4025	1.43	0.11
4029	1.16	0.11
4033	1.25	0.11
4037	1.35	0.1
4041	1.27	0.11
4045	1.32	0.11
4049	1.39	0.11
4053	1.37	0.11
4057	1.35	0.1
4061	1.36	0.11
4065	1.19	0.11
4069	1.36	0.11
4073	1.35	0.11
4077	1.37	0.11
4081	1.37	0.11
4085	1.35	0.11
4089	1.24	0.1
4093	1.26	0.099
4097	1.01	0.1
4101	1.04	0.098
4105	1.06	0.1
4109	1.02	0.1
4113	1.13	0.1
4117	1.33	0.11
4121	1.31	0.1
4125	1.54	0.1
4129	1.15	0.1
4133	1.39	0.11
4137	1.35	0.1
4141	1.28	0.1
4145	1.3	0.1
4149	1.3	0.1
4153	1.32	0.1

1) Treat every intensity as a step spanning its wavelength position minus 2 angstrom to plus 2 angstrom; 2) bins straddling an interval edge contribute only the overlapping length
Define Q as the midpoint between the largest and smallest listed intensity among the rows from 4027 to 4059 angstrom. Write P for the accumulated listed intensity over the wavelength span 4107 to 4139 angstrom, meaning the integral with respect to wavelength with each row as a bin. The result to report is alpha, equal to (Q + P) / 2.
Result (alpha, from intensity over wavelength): 21.1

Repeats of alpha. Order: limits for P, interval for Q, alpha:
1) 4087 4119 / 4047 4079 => 18.8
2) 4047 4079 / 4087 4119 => 22.1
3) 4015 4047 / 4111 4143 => 21.7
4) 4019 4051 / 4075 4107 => 21.7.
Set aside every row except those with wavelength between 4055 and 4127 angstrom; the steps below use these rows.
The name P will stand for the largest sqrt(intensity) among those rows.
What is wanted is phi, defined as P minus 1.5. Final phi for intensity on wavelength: -0.26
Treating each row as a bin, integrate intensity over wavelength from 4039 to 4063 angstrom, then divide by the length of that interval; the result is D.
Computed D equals 1.34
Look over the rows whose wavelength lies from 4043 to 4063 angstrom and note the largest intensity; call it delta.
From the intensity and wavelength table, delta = 1.39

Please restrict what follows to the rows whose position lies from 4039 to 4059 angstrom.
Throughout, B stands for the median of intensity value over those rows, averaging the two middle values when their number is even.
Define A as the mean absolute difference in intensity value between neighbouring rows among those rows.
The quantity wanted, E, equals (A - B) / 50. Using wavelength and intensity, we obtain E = -0.0262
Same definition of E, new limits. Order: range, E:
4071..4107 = -0.0240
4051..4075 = -0.0256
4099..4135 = -0.0199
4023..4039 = -0.0229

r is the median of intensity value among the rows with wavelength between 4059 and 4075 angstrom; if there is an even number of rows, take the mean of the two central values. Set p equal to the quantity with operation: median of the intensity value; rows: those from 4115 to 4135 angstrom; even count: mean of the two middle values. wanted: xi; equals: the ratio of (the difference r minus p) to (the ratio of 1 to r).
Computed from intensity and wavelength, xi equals 0.03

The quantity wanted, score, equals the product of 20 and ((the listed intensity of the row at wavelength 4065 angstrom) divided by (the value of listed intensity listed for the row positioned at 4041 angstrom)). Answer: 19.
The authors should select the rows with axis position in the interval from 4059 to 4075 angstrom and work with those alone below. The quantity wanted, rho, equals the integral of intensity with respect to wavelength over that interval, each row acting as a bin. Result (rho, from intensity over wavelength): 21.0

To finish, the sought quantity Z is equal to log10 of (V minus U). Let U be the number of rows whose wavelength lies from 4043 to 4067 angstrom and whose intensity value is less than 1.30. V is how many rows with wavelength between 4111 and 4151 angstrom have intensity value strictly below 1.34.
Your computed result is 0.78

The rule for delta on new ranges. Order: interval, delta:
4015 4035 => 1.43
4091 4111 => 1.26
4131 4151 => 1.39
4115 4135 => 1.54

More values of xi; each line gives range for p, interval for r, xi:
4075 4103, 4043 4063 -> 0.14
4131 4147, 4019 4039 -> 0.03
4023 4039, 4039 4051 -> 0.03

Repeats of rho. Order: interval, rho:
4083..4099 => 19.4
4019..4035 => 20.8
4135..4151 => 20.9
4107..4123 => 19.2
